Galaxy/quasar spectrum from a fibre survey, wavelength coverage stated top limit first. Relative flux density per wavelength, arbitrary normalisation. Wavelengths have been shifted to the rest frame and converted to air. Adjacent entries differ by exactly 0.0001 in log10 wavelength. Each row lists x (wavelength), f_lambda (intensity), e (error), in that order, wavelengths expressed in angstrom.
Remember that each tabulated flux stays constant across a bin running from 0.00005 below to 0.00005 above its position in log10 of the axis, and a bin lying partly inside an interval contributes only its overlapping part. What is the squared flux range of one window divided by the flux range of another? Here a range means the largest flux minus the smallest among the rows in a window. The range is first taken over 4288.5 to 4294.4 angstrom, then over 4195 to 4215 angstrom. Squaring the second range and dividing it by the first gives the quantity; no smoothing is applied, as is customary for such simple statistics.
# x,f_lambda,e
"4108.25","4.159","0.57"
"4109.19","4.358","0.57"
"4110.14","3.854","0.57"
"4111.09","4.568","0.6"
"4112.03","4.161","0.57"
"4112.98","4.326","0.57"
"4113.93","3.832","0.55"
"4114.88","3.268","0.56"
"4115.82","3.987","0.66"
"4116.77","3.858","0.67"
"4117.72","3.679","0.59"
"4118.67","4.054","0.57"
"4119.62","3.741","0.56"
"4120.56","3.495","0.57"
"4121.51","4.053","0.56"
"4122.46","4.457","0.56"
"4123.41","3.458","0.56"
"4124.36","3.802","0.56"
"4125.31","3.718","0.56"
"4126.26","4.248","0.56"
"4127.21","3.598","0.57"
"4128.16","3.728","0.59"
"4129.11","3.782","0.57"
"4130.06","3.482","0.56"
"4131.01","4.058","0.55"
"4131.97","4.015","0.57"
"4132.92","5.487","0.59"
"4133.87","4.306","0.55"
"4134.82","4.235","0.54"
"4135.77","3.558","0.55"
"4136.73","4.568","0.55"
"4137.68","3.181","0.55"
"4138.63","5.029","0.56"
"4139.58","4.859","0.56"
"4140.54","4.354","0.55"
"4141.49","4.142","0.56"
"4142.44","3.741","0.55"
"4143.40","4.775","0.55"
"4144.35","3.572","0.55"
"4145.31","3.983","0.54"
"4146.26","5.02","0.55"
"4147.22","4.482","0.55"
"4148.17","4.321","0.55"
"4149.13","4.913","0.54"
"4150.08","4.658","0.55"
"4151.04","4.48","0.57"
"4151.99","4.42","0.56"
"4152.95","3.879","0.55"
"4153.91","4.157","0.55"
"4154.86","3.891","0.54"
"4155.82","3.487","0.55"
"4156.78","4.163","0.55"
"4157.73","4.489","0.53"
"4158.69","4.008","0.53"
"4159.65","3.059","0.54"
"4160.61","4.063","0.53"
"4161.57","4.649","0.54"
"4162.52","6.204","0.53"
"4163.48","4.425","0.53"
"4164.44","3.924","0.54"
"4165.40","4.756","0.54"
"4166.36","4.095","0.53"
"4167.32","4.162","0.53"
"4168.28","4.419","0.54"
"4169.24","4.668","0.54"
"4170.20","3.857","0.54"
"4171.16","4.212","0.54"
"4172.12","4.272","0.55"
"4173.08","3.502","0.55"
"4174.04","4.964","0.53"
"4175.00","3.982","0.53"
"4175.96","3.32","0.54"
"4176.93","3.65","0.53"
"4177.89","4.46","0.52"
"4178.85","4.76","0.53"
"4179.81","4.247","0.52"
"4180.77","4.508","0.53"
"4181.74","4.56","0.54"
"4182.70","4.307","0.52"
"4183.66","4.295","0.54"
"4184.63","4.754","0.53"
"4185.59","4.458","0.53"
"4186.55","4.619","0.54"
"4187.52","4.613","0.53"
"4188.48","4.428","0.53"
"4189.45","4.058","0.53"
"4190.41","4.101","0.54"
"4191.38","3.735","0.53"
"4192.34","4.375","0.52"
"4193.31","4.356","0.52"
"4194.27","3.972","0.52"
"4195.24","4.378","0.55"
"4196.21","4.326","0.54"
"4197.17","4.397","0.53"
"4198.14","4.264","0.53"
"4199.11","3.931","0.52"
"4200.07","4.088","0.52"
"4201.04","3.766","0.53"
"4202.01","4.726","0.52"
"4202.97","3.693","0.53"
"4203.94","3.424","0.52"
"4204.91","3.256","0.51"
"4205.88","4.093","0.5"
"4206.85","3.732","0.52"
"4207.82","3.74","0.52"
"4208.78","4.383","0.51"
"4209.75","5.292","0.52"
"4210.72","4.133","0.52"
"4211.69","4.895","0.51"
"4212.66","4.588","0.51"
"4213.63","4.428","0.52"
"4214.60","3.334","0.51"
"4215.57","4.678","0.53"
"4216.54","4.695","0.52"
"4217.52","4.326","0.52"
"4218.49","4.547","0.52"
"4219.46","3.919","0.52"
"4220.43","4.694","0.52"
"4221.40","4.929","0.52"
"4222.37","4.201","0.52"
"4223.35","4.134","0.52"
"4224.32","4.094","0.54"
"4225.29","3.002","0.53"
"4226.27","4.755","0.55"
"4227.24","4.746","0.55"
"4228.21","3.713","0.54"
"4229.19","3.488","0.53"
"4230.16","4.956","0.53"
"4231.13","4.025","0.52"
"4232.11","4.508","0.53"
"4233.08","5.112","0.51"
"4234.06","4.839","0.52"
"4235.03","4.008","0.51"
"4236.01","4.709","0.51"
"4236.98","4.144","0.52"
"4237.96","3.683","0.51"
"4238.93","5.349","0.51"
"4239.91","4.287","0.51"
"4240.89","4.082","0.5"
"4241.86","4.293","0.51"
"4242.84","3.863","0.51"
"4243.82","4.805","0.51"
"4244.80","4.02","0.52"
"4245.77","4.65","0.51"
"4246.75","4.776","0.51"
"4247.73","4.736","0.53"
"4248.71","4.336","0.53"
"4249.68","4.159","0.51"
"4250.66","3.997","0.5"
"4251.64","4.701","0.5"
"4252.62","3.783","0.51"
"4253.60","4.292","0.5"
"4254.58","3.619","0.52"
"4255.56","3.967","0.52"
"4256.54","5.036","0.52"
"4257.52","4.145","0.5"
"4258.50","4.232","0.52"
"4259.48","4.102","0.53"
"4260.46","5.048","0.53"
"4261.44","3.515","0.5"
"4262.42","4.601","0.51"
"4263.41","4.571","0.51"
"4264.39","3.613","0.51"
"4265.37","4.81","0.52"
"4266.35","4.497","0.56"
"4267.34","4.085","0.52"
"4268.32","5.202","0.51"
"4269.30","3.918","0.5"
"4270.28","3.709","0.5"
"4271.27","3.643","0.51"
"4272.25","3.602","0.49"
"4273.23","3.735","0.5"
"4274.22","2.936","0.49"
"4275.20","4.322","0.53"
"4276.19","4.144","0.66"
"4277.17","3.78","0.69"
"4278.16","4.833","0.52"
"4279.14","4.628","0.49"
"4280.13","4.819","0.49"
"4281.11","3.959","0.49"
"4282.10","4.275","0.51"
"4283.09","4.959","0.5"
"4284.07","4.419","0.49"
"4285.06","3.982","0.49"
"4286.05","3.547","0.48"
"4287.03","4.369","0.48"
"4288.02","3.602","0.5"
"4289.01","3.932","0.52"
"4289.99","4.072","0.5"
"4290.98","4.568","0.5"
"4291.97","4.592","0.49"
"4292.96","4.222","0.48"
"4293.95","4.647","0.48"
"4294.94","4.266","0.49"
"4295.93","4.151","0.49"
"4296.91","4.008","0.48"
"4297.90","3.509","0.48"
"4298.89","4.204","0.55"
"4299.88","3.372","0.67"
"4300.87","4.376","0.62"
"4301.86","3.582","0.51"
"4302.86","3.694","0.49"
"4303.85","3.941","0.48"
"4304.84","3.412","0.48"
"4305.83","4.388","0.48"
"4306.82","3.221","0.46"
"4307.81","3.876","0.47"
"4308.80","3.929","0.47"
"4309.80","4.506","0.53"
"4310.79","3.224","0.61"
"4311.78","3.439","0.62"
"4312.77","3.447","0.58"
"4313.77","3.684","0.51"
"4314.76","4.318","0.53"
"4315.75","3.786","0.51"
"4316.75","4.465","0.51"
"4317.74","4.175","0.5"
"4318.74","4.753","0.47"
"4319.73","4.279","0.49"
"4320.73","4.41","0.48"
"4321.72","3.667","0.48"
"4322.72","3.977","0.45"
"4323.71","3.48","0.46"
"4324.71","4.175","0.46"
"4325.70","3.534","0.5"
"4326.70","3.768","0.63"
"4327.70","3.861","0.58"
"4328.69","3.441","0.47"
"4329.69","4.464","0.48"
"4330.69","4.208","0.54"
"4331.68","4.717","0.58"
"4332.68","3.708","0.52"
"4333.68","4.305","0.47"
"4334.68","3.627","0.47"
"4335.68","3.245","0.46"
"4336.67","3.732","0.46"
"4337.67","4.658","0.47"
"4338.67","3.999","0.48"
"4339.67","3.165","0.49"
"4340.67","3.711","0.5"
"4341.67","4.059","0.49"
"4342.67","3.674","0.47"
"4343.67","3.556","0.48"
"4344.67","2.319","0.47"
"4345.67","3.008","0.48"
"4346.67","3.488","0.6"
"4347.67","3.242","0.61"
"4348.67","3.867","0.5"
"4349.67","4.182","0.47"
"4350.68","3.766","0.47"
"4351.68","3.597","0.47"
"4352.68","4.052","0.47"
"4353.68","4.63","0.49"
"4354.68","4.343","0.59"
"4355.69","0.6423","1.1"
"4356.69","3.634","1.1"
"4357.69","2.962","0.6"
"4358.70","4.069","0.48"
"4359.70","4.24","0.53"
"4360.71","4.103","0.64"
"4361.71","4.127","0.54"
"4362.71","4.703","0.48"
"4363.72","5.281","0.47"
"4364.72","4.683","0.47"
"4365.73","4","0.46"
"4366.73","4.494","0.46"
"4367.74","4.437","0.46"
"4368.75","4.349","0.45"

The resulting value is 6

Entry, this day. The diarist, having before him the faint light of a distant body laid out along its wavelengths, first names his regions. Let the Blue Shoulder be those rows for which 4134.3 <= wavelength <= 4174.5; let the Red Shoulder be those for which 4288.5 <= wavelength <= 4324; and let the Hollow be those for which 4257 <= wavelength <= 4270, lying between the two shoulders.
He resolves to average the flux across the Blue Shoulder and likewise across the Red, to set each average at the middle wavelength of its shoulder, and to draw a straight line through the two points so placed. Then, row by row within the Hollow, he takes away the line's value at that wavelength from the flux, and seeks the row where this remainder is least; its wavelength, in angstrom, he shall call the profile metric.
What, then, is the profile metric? 4261.44 angstrom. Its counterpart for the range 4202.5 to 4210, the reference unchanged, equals 4204.91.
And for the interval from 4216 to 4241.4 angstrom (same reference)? 4225.29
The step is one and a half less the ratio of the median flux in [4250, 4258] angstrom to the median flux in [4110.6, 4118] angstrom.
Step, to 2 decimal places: 0.46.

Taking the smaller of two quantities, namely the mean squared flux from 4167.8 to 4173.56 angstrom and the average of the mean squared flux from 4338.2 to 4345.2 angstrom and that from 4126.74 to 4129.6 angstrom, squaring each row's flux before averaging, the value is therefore 13.1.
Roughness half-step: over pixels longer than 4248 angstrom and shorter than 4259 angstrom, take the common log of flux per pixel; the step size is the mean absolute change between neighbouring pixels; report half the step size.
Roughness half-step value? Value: 0.0283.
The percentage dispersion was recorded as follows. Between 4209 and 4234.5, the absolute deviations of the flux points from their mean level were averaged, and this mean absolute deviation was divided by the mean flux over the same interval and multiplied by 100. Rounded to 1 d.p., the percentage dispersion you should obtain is 10.3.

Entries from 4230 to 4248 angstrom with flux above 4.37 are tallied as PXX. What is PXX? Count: 10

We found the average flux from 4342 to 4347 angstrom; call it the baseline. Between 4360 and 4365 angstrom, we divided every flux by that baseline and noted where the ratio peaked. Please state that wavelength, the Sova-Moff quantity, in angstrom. 4363.72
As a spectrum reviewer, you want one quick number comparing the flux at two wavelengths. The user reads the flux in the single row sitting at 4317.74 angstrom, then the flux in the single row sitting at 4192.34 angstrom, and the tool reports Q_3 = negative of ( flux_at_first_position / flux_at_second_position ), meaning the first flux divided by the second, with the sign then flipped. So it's -0.95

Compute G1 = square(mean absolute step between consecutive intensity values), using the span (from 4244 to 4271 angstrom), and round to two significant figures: 0.38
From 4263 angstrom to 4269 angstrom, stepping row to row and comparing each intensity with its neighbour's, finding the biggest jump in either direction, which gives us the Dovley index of 1.2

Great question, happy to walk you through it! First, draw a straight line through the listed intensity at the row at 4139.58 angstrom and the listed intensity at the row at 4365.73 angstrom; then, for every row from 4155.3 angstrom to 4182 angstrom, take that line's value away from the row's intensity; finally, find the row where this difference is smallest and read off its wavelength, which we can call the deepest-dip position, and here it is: 4159.65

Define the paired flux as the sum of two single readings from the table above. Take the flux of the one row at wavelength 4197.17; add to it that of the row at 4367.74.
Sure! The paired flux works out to 8.8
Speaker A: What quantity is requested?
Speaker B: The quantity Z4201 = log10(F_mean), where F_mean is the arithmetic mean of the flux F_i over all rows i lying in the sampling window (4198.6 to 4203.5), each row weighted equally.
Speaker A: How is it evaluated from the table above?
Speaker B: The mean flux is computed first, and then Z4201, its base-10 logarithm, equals 0.606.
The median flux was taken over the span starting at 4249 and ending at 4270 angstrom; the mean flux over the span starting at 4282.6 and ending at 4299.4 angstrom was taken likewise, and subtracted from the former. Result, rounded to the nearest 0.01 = -0.02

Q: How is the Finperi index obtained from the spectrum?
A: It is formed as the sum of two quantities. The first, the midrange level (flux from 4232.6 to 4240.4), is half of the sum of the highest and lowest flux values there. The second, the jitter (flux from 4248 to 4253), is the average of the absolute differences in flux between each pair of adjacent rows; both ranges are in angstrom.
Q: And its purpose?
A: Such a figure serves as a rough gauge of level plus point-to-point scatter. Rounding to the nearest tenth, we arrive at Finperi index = 5.0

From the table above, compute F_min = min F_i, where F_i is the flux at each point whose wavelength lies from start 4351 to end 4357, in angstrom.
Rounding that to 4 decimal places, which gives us 0.6423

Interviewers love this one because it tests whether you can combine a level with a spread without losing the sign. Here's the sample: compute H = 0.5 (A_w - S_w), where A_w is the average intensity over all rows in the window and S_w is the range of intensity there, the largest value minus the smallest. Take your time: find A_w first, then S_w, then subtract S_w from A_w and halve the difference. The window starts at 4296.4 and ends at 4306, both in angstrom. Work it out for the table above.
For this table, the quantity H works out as 1.4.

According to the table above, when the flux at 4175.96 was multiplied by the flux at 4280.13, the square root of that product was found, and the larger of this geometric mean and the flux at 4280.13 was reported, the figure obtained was 4.8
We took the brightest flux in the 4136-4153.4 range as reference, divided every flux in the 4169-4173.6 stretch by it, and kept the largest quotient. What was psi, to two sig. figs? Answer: 0.93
